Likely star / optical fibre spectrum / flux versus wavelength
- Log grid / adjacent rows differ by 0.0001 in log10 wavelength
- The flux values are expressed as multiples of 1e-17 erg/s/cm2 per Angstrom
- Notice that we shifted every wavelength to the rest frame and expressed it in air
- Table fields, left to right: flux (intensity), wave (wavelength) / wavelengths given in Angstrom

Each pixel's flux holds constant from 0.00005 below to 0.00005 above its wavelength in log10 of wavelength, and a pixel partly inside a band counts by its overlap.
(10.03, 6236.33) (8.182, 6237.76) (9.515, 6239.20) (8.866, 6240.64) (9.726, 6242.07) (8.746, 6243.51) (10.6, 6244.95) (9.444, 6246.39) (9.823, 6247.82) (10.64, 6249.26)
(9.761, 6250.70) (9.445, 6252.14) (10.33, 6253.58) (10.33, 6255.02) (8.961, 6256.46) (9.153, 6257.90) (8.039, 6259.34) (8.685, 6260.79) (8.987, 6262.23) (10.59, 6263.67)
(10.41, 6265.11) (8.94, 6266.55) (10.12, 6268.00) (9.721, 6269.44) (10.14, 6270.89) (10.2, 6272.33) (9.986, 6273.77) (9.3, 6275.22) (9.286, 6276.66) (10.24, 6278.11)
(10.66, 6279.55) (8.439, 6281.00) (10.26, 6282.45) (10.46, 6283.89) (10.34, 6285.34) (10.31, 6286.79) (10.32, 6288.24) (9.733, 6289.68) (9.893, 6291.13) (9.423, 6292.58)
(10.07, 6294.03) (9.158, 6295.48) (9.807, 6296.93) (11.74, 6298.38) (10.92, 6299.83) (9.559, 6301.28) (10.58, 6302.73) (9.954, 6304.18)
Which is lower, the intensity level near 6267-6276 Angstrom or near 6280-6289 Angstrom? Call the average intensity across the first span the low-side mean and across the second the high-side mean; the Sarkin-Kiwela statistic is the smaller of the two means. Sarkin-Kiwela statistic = 9.9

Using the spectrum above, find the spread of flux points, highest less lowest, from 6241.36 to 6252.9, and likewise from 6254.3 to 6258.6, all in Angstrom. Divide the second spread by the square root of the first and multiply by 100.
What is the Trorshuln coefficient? 99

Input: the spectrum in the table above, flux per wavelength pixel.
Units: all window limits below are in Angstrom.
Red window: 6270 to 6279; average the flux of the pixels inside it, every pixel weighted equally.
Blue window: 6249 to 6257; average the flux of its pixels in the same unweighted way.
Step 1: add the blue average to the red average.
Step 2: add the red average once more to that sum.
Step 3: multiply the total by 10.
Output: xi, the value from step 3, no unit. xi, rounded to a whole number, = 296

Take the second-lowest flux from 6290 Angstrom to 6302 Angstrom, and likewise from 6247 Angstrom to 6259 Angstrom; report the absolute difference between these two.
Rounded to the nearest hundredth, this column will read 0.27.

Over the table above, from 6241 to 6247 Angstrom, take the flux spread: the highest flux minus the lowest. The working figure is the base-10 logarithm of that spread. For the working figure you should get 0.27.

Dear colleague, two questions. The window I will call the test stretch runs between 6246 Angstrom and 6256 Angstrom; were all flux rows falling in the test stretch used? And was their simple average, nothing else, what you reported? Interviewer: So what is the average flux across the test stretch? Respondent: 10.0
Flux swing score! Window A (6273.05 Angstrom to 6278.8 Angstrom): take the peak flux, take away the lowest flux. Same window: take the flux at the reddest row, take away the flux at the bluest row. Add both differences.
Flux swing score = 1.2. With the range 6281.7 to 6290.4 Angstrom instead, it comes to 0.2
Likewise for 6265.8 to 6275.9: 1.6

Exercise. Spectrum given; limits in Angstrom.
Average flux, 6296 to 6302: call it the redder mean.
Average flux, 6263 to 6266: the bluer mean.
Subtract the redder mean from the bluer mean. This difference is 0.0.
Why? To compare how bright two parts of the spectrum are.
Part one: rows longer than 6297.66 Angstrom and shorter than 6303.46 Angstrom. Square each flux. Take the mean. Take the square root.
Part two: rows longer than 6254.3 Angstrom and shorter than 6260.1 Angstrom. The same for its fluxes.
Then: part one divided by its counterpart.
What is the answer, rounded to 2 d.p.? 1.17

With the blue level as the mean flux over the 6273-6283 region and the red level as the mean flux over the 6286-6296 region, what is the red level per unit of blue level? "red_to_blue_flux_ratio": 1.01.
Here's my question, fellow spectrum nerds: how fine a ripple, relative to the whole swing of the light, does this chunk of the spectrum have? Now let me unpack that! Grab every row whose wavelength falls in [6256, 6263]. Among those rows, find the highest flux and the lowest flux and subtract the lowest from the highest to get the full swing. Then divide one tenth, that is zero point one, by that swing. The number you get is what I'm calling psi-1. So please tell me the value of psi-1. 0.090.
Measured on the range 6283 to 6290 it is 0.138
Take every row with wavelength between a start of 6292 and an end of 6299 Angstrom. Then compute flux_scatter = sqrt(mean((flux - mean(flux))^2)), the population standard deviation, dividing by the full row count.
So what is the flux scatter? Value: 0.91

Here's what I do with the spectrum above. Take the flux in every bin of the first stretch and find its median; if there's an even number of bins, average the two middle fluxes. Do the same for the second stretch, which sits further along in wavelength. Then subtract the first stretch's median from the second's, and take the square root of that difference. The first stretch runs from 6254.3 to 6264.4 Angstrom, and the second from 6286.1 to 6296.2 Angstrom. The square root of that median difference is 1.0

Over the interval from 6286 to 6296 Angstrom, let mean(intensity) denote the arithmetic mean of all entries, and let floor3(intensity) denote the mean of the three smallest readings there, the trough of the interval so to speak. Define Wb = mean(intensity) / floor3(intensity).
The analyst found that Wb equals 1.04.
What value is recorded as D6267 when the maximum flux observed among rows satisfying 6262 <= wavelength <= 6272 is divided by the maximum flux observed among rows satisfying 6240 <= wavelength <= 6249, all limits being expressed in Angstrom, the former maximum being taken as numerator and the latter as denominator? 1.00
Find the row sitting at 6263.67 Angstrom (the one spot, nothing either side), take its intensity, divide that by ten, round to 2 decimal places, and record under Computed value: 1.06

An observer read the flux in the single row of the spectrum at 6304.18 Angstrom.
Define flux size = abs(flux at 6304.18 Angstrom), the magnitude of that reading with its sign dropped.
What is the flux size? 10.0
